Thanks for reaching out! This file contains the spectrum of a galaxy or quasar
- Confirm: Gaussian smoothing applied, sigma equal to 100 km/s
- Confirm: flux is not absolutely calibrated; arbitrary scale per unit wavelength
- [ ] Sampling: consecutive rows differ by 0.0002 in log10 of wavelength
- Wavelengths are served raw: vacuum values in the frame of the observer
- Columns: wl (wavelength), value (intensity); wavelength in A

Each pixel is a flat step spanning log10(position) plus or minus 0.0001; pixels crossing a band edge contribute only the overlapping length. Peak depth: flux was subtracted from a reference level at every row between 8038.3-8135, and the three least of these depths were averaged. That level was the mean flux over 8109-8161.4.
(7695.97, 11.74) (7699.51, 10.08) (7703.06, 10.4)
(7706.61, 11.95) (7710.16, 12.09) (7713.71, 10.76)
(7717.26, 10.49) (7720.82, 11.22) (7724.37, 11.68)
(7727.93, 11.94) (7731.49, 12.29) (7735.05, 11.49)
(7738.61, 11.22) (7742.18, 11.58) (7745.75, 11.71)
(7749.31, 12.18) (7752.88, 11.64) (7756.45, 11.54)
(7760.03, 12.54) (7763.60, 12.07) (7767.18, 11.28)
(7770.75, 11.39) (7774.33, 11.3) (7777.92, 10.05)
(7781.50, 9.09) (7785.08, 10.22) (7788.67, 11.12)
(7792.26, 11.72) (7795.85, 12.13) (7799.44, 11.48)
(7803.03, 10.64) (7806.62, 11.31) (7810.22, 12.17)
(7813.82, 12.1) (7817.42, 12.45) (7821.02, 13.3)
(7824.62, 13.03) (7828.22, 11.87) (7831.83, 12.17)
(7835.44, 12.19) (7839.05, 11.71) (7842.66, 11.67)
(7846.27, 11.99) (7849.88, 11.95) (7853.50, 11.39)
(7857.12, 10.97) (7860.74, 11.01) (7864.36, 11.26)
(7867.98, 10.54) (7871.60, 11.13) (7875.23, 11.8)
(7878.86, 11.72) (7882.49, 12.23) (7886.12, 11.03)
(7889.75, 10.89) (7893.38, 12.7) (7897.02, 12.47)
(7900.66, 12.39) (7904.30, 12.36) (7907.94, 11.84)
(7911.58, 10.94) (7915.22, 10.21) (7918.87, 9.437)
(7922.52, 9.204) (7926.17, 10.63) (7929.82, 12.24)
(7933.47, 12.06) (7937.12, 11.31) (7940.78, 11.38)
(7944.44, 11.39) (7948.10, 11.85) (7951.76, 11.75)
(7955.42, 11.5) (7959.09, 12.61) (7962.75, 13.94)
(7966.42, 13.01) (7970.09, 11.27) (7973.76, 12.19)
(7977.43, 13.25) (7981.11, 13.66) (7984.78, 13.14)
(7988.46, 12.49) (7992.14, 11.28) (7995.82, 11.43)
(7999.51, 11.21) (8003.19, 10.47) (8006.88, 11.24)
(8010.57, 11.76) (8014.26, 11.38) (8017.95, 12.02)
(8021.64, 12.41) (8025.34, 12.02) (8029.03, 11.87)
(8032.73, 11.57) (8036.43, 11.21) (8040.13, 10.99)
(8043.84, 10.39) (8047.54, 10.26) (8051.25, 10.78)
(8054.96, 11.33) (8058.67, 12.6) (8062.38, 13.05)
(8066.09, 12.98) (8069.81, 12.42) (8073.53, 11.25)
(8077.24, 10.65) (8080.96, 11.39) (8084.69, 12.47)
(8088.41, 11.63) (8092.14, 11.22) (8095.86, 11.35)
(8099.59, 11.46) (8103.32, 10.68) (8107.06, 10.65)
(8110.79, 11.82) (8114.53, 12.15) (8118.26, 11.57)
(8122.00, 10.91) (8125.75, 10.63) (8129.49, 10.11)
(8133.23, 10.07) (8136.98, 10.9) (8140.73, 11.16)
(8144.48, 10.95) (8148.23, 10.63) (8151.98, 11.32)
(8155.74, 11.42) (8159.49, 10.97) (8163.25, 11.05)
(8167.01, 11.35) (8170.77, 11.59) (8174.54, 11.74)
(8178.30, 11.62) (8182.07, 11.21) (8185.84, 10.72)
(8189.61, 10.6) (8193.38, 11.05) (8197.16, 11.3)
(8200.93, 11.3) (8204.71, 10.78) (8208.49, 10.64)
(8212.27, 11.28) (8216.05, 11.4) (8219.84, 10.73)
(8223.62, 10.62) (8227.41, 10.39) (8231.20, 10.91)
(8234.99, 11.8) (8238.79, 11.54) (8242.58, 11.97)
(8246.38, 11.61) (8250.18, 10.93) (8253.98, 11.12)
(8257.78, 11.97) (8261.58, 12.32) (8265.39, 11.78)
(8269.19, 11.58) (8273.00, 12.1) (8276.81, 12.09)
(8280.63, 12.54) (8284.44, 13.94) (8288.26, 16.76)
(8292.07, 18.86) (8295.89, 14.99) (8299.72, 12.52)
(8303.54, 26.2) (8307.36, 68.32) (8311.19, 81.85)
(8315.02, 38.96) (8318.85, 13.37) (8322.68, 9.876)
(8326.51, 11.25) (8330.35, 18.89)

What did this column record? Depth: -1.8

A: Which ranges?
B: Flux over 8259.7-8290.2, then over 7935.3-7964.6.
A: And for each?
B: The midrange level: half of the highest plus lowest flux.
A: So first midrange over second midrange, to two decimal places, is 1.12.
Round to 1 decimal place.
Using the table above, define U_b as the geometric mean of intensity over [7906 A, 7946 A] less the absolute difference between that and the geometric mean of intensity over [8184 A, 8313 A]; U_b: 8.3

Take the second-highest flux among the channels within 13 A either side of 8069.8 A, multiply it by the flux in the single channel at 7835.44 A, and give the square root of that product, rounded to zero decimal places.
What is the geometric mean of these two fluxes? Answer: 13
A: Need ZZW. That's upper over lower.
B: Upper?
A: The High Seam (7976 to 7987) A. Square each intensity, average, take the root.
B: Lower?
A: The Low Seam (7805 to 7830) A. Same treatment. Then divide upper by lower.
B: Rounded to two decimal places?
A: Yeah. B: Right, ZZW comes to 1.08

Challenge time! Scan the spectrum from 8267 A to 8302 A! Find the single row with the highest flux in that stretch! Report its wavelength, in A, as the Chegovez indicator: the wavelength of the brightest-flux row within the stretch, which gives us 8292.07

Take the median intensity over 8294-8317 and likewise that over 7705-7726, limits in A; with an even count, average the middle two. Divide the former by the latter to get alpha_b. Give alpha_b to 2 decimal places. 2.85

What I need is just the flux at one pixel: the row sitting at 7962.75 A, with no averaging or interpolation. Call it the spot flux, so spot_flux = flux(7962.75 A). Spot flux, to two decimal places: 13.94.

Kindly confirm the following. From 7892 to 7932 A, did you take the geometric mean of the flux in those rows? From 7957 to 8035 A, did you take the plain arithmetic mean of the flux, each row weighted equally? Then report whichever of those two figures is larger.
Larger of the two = 12.1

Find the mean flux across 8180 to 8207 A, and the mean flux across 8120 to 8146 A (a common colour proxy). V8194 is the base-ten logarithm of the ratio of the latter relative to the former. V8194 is -0.013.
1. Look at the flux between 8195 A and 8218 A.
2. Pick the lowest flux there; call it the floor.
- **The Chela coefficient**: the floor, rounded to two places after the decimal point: 10.64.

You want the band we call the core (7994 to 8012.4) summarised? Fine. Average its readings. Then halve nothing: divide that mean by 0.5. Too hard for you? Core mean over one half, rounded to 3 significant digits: 22.4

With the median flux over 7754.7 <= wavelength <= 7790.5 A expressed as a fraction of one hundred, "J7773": 0.113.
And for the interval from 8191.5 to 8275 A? 0.113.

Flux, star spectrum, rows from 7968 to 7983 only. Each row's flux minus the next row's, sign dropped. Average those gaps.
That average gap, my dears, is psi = 0.80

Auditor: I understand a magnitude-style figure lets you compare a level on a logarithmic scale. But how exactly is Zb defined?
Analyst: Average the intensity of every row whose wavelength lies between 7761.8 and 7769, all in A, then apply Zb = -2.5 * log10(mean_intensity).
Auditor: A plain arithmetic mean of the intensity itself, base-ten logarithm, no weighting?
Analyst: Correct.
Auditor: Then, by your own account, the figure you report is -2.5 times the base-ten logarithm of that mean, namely -2.67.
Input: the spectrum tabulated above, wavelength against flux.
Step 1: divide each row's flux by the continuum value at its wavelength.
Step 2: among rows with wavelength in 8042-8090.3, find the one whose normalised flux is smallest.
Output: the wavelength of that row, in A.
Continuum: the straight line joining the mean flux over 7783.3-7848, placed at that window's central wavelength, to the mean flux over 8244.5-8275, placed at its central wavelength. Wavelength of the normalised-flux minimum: 8047.54 A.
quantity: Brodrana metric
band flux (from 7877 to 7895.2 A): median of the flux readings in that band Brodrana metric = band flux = 11.7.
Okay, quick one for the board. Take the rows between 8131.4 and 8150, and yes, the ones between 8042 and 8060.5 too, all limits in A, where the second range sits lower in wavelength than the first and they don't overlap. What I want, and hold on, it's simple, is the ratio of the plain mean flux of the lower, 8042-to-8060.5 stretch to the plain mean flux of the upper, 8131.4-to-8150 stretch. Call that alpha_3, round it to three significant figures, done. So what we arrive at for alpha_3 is 1.03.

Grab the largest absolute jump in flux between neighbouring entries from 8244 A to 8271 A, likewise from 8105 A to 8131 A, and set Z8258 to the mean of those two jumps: 1.01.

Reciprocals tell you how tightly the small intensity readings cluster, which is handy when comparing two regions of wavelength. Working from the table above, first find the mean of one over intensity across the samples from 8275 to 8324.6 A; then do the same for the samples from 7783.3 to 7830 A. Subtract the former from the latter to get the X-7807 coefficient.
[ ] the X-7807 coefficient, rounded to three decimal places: 0.027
